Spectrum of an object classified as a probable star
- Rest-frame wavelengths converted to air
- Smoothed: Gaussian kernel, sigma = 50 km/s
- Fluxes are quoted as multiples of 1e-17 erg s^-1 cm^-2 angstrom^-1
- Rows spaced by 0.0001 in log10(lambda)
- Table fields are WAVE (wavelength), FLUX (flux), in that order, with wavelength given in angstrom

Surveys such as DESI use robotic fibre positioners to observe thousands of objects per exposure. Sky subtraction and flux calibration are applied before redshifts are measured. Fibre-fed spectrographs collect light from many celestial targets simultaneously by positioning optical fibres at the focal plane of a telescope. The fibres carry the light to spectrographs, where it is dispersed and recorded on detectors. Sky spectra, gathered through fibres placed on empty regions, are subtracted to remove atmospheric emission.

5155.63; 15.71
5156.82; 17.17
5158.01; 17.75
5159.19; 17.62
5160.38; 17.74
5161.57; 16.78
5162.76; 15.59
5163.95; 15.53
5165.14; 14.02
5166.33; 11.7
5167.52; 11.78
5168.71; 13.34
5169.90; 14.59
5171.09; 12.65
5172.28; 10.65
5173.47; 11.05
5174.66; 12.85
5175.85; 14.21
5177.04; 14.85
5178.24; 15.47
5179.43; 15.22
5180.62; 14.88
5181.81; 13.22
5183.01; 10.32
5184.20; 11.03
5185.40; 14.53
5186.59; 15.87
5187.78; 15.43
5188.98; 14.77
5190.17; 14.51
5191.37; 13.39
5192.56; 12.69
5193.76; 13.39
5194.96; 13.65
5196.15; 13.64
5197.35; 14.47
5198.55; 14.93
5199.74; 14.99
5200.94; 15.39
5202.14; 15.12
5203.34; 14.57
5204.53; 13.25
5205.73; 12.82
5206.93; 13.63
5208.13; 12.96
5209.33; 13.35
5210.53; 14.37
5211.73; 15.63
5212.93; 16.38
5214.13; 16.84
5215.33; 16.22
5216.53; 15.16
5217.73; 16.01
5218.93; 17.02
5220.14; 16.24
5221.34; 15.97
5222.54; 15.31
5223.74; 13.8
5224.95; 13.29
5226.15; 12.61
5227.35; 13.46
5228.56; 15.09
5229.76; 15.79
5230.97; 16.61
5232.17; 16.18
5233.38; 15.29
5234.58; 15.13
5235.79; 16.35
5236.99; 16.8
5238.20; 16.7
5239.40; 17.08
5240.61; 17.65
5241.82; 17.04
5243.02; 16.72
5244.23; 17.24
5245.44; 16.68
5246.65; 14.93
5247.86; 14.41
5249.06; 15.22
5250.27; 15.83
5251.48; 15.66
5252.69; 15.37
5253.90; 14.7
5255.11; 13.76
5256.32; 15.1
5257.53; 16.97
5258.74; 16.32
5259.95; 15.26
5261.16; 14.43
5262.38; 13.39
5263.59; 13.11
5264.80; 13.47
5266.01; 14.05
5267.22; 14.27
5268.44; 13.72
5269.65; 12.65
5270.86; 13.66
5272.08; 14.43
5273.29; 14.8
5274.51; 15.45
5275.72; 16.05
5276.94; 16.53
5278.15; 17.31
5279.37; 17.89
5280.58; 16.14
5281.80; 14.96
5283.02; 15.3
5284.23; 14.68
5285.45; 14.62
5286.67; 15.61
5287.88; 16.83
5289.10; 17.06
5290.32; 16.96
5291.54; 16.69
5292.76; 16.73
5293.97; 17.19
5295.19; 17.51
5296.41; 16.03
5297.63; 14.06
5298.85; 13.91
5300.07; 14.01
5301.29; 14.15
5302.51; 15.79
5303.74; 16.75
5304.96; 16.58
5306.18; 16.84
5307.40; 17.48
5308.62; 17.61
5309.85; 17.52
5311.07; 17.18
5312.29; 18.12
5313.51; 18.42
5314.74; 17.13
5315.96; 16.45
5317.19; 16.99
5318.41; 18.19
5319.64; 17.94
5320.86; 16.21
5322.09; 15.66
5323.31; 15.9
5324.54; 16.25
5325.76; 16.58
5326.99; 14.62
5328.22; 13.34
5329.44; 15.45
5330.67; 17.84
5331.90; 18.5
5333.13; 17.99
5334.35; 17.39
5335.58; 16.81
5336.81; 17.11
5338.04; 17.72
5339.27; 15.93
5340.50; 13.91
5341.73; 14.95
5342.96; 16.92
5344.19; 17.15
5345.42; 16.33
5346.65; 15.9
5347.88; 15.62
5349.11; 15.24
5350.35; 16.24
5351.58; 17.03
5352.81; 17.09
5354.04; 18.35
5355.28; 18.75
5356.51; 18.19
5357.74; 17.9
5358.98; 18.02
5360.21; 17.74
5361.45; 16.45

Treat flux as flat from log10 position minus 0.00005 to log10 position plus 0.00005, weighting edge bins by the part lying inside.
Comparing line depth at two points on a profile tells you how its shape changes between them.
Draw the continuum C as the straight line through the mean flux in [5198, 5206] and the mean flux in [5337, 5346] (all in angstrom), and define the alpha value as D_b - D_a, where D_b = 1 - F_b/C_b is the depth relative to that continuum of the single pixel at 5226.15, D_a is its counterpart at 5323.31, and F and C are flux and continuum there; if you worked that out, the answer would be 0.14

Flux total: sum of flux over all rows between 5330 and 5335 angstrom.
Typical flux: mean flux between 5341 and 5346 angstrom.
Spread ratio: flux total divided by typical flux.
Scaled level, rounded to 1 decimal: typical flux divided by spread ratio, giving 3.7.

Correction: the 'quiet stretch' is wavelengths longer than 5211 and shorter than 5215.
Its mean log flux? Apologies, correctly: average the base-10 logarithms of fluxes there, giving 1.21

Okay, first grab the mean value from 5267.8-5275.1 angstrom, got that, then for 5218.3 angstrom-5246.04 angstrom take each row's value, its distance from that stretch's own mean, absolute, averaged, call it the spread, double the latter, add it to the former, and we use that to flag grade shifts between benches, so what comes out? 16.3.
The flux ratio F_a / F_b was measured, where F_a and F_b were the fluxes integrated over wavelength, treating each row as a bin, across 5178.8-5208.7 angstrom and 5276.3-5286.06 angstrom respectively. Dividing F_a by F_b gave 2.7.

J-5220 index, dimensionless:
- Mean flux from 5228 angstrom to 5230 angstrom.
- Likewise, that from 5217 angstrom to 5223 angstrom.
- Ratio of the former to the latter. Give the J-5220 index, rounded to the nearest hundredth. 0.96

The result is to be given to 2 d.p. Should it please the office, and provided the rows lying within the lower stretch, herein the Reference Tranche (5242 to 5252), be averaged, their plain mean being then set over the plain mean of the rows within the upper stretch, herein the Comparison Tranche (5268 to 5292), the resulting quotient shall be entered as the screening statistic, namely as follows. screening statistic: 1.02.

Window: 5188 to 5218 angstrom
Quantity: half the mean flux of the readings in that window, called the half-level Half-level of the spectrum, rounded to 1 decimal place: 7.2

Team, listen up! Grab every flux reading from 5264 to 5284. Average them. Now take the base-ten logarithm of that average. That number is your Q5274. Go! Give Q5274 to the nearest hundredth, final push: 1.18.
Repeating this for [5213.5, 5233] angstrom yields 1.19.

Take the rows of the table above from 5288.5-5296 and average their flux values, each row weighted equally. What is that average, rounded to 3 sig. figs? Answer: 17.0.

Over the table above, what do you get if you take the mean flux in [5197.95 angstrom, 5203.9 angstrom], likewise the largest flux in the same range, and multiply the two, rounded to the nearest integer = 231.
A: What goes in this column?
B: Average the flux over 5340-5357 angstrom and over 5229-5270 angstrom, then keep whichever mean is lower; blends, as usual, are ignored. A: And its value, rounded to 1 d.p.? 15.4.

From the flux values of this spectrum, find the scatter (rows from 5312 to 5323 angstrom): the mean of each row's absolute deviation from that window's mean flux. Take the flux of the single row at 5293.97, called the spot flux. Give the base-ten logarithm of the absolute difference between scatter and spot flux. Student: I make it 1.21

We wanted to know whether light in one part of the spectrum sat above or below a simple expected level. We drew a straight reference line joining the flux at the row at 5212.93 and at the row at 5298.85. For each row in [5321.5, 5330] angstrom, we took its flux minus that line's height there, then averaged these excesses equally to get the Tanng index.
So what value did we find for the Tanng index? 2.3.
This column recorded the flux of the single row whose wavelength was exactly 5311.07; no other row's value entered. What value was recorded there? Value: 17.18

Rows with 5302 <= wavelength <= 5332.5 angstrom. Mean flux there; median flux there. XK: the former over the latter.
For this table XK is 1.00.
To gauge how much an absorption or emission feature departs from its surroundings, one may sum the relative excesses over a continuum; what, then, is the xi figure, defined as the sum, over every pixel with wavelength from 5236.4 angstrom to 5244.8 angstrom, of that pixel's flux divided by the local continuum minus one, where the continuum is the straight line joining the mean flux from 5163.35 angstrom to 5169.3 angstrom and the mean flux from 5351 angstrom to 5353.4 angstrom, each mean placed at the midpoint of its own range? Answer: 1.1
